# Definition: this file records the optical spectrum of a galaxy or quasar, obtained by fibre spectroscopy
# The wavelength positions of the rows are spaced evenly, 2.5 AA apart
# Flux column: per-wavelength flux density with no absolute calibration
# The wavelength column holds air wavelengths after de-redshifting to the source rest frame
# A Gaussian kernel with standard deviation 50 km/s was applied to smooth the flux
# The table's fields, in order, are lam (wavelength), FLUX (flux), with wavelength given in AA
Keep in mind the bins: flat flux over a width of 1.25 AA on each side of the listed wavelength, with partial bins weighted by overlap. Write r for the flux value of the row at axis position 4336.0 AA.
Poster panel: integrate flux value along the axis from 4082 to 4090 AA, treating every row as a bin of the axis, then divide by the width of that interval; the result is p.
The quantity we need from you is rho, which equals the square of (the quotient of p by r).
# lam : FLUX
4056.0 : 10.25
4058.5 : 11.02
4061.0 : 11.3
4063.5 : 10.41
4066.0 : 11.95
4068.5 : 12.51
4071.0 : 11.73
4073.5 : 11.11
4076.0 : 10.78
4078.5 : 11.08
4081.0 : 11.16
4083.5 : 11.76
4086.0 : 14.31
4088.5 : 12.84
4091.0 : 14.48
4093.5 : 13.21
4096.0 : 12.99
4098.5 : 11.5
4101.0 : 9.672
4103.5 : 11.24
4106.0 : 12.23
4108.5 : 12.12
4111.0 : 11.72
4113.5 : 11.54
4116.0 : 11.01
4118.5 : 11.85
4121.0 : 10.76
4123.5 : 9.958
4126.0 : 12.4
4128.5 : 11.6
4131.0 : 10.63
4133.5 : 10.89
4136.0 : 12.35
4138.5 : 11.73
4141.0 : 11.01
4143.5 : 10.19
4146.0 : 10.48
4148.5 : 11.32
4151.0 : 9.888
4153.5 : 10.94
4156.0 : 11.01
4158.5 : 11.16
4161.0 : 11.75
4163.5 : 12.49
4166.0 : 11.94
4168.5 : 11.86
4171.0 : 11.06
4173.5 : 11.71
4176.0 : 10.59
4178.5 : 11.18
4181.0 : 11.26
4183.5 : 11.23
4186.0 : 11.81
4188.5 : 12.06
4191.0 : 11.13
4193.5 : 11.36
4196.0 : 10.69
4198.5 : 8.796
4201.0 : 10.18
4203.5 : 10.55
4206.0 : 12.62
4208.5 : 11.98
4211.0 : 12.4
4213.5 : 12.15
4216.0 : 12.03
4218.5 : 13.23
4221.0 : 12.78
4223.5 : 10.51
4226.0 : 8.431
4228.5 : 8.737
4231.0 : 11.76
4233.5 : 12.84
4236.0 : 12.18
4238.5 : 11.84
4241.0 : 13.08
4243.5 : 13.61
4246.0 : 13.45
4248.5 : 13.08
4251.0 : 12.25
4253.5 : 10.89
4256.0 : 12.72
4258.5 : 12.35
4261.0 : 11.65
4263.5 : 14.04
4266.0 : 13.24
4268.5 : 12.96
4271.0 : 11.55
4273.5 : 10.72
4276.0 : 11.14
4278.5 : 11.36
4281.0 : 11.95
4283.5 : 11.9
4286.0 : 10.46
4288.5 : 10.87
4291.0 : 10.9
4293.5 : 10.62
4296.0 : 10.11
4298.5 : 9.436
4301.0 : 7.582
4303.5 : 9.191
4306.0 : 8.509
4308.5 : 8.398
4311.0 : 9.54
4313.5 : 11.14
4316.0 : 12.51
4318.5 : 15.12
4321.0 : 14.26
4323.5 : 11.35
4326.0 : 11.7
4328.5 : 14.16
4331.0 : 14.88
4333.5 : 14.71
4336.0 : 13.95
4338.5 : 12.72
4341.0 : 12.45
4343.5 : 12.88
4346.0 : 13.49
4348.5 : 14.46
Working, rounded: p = 13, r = 13.95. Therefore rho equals 0.9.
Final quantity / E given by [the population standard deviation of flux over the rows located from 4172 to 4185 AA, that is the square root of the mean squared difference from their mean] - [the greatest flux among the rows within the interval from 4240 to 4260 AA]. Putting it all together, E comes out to -13.3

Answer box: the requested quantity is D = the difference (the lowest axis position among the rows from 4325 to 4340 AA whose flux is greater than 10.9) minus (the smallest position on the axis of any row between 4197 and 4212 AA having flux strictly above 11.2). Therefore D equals 120.0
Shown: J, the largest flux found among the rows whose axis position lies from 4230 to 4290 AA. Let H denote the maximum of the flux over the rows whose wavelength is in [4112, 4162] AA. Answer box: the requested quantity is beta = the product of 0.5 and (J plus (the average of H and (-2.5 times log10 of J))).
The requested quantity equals 9.4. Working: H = 12.4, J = 14.04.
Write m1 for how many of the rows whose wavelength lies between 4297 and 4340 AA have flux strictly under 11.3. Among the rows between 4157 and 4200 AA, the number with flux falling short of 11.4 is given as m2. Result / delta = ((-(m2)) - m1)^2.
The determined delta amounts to 289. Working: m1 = 7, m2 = 10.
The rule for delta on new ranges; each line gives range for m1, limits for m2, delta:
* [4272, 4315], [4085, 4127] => 361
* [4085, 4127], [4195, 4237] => 144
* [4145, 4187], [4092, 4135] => 289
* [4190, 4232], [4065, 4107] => 196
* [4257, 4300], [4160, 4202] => 324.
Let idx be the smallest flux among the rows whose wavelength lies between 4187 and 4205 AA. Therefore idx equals 8.796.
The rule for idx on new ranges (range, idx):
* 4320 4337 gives 11.35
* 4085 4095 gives 12.84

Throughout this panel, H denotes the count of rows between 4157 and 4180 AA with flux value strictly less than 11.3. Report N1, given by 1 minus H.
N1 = -3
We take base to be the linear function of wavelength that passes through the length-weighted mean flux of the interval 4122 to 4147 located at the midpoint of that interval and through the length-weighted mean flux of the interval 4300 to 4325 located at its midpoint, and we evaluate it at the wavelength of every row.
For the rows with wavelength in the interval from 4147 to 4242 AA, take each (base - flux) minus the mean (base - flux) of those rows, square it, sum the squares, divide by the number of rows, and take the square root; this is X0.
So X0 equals 1.12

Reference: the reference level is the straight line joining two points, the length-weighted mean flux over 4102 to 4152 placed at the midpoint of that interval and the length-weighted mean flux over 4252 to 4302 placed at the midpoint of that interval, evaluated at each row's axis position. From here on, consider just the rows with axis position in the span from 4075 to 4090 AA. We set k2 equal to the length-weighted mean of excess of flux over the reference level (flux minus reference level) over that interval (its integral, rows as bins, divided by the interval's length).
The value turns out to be 0.8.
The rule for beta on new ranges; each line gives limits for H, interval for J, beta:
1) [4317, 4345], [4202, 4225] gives 9.7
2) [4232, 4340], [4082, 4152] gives 10.3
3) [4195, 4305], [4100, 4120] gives 8.9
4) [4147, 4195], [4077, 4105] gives 9.6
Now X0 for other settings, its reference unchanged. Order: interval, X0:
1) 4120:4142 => 0.78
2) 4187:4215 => 1.10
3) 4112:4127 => 0.79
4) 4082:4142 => 1.14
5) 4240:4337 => 1.85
